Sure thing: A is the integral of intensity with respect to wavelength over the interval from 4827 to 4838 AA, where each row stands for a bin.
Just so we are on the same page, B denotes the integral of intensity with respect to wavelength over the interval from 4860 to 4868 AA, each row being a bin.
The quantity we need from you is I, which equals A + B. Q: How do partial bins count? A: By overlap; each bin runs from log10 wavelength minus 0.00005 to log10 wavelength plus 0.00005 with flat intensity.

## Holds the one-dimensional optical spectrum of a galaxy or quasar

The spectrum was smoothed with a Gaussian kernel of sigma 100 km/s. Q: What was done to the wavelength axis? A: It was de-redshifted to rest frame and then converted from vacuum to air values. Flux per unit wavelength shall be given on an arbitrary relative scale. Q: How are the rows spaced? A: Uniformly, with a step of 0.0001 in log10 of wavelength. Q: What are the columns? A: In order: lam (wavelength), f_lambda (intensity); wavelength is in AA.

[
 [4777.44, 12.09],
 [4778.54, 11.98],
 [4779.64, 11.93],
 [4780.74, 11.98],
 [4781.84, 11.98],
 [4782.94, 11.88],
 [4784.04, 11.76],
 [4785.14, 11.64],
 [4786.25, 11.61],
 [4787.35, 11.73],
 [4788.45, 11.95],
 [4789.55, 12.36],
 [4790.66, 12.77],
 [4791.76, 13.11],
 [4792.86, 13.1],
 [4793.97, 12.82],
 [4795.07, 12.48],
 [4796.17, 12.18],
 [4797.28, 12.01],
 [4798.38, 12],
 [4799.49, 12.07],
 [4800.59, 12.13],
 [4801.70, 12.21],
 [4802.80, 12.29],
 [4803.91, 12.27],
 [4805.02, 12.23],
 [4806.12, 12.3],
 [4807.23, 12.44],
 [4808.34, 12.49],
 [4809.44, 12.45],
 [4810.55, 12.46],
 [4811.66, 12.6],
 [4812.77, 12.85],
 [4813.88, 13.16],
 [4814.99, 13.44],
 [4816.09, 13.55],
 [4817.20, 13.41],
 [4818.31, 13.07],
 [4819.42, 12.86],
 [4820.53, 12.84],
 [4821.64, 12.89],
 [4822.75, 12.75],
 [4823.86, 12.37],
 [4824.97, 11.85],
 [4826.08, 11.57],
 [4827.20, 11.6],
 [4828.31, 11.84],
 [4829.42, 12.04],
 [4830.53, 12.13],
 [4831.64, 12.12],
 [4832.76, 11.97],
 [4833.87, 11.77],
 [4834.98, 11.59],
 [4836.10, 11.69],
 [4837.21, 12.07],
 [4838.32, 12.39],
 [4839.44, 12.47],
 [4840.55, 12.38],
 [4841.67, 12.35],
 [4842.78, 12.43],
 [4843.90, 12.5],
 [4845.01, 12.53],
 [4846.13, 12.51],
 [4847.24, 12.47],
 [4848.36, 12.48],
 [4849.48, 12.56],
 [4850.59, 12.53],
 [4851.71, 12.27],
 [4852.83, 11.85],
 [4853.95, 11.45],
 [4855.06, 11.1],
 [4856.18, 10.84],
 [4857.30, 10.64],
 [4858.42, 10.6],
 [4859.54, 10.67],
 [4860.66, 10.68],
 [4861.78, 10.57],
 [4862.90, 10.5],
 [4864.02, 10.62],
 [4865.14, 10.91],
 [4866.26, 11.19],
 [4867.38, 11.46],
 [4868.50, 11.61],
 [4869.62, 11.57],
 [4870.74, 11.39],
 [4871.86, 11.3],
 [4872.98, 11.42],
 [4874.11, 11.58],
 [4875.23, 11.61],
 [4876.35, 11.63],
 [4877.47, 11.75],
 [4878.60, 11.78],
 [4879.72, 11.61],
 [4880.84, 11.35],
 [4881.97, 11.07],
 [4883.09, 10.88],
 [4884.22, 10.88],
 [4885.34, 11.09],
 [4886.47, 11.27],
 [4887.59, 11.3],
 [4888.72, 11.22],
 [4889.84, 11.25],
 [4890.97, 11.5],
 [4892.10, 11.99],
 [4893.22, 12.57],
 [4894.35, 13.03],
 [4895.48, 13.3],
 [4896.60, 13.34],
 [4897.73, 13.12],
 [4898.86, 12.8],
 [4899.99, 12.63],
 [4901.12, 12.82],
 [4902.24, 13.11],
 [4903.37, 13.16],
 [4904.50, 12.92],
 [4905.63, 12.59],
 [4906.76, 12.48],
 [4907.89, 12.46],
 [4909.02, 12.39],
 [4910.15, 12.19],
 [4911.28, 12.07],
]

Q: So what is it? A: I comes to 218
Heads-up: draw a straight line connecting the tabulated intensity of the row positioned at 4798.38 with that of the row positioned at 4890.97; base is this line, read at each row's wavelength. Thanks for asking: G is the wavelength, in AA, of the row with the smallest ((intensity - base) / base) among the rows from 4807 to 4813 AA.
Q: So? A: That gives 4807.23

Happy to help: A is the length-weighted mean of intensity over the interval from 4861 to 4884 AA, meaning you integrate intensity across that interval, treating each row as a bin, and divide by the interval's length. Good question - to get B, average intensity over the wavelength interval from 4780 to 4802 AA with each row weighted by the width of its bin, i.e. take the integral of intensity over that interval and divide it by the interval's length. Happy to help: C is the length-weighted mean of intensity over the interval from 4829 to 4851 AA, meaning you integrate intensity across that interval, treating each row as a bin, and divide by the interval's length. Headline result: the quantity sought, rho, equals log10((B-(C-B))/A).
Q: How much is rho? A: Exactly 0.031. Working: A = 11.28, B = 12.2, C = 12.3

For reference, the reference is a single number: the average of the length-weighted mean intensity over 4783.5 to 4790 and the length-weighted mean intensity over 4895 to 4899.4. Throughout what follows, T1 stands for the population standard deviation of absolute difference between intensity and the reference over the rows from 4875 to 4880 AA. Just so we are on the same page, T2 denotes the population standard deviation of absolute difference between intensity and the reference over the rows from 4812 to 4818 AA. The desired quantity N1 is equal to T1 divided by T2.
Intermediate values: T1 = 0.07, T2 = 0.25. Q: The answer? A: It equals 0.3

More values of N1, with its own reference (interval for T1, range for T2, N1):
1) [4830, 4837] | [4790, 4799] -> 1.1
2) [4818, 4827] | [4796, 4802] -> 2.9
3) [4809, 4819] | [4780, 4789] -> 2.7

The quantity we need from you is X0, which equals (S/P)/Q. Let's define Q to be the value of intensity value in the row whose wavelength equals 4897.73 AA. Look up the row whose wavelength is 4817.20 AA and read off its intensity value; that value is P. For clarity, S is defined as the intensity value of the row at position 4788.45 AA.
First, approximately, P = 13.41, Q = 13.12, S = 11.95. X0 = 0.068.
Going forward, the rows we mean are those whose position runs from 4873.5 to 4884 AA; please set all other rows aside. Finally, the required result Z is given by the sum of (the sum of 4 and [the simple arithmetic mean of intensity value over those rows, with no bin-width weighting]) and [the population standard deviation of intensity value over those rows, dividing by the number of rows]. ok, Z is 15.8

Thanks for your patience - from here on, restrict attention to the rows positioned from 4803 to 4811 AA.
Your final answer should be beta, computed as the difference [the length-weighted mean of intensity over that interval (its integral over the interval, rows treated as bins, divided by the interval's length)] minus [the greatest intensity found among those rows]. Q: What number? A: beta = -0.12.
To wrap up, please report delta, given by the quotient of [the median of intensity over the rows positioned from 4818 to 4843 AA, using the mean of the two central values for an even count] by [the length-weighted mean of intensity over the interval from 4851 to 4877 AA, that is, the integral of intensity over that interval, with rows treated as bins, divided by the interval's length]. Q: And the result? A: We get 1.08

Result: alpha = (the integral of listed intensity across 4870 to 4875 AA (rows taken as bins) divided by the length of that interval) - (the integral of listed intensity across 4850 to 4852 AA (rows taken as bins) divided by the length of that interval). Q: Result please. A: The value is -1.0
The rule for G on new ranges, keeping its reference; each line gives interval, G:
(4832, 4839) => 4834.98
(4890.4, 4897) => 4890.97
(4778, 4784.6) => 4784.04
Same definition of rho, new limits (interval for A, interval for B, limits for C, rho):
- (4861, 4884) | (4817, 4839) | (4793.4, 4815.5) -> 0.027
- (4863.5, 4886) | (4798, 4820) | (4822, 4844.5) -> 0.064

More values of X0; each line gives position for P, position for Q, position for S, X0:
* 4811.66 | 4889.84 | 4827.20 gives 0.082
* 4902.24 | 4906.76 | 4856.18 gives 0.066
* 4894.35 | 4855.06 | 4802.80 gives 0.085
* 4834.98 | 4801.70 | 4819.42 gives 0.091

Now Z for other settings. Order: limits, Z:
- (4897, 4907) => 17.1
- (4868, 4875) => 15.6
